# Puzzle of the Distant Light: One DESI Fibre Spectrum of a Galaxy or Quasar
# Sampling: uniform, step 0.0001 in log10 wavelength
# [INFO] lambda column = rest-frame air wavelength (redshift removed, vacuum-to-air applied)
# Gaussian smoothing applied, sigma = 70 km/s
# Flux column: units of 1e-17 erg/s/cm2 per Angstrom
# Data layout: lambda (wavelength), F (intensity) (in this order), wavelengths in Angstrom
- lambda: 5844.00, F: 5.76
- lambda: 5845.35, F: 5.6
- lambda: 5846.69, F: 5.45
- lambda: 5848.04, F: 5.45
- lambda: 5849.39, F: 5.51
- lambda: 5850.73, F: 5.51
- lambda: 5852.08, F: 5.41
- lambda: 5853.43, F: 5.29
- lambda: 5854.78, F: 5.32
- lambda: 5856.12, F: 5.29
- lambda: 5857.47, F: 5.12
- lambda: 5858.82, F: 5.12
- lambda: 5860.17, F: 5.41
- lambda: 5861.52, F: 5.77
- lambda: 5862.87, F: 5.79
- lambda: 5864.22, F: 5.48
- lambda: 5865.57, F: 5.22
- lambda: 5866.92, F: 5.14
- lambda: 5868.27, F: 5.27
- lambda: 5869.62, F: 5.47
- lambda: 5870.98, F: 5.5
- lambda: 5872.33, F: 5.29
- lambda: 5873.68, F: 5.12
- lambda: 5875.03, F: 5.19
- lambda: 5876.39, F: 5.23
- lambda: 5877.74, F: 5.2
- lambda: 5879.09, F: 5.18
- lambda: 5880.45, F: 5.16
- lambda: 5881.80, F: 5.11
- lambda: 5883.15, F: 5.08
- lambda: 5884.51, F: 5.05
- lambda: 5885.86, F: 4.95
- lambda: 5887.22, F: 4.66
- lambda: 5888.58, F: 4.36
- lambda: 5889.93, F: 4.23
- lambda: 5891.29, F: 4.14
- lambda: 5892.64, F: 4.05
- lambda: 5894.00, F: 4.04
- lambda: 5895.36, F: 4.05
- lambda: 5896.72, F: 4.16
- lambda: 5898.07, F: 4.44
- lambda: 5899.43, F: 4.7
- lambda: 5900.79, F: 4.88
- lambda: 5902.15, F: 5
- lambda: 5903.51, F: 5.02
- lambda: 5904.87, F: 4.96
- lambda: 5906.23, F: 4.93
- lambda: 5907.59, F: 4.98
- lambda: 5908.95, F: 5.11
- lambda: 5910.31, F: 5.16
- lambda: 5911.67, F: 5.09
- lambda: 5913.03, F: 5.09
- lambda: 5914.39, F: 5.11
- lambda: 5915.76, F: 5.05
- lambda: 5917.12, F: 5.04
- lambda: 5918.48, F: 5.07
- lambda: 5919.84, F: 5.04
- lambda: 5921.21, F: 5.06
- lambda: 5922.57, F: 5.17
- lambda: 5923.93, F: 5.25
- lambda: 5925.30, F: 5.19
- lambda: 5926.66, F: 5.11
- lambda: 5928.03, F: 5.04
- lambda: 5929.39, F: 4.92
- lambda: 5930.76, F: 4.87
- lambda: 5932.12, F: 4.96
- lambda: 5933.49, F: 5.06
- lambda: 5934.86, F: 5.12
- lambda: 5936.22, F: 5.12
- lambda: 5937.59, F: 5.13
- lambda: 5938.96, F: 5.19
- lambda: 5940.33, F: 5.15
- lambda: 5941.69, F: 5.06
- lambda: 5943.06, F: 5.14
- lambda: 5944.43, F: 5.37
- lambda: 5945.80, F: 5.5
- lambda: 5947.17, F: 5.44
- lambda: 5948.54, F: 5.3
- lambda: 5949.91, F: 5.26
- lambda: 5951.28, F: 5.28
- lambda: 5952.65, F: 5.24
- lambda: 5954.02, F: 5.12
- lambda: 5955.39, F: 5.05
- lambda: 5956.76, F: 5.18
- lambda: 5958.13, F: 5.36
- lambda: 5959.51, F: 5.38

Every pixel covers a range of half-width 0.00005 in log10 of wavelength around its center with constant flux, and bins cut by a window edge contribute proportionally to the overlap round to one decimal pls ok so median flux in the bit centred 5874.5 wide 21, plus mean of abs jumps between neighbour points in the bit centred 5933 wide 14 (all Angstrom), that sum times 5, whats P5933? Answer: 26.3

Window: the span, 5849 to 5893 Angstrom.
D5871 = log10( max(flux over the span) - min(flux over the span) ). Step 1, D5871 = 0.24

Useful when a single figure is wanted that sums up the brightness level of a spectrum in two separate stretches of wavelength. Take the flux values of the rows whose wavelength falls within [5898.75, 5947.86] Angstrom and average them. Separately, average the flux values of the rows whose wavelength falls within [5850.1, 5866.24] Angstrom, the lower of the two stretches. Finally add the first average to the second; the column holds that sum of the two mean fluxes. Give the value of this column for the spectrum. 10.5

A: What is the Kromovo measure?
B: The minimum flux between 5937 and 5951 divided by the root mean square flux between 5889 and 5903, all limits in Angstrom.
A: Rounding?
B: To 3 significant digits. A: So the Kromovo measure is 1.15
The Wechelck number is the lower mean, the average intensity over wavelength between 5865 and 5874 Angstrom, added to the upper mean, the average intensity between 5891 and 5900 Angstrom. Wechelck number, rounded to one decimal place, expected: 9.5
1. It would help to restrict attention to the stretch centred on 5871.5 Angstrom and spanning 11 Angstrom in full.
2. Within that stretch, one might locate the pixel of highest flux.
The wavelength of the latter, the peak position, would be 5870.98 Angstrom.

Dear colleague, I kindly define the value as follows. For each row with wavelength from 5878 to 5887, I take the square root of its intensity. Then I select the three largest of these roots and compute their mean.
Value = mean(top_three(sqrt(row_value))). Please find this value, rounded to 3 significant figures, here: 2.27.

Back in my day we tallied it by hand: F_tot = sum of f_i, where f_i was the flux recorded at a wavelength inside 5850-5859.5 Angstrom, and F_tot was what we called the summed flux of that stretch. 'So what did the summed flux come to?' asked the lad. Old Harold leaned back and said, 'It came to 37.1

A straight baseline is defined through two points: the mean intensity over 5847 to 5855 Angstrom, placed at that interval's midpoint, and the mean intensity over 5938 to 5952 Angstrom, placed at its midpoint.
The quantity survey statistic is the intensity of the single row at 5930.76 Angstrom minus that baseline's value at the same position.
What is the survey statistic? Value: -0.42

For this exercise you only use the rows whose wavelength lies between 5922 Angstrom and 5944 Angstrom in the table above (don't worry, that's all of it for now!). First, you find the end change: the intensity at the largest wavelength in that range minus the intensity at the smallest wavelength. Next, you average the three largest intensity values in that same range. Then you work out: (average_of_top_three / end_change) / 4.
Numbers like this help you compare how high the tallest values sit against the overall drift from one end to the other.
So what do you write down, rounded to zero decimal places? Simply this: -43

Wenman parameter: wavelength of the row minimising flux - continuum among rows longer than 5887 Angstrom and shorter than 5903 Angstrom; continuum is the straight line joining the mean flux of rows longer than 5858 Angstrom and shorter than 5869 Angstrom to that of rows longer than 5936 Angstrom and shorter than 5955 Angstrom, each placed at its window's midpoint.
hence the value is 5894.00 Angstrom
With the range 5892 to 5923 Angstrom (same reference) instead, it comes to 5894.00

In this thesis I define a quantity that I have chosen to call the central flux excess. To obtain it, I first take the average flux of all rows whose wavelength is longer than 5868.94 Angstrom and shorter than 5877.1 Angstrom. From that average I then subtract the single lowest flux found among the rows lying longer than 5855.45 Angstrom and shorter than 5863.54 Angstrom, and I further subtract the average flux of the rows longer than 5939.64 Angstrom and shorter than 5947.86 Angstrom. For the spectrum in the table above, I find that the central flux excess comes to -5.1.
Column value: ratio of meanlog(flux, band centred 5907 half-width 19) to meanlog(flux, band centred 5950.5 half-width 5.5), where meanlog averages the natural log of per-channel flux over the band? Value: 0.94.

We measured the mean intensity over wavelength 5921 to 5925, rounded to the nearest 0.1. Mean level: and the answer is 5.2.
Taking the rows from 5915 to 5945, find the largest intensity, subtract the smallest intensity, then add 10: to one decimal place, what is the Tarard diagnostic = 10.5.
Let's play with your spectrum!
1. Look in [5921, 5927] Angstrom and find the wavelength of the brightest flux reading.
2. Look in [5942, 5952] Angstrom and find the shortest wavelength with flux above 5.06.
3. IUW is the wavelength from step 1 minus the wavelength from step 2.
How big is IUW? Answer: -19.1 Angstrom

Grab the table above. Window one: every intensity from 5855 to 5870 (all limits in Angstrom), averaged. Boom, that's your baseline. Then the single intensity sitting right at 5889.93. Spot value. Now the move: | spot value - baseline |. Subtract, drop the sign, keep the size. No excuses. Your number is 1.1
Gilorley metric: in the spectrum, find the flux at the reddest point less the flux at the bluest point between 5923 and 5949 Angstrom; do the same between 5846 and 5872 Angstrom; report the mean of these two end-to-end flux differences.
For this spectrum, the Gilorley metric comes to 0.05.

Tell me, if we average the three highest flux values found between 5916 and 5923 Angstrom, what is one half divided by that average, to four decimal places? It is 0.0980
